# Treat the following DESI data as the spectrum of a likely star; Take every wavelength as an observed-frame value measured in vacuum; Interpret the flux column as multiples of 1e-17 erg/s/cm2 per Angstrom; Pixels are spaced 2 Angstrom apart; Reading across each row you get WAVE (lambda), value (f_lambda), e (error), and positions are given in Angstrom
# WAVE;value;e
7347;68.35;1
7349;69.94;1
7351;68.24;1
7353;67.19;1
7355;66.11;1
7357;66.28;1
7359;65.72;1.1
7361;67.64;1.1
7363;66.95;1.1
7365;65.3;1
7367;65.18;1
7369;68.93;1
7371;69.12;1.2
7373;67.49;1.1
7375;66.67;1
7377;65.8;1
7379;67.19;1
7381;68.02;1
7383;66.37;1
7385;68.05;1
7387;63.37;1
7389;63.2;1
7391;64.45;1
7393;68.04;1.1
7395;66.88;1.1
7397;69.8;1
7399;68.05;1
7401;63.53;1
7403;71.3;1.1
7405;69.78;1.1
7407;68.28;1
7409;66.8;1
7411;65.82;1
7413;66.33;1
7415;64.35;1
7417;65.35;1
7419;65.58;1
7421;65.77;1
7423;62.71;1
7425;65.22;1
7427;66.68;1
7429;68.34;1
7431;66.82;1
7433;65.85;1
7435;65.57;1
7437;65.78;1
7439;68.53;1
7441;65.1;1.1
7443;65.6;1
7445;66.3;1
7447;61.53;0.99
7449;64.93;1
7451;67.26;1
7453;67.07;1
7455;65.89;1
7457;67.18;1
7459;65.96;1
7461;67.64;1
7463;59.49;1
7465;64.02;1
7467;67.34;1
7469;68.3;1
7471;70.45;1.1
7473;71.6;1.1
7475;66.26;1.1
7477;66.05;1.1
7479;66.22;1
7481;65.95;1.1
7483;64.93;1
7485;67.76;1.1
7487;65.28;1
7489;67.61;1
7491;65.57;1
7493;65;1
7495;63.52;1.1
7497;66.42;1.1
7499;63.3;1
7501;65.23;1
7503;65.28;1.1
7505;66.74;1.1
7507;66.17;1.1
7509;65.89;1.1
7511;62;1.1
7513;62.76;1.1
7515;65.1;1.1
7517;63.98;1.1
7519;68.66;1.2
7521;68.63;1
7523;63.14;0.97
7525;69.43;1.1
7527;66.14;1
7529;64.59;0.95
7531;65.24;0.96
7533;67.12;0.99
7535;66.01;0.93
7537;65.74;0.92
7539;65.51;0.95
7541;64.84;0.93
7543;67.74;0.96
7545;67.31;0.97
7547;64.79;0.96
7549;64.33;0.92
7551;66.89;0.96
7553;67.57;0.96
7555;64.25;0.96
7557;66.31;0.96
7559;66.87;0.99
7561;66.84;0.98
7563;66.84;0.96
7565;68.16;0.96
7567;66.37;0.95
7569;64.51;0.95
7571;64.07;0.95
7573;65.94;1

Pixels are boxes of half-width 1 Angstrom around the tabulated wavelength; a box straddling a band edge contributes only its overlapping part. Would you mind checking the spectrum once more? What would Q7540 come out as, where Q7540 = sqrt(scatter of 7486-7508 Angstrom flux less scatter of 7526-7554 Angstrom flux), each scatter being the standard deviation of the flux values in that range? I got 0.3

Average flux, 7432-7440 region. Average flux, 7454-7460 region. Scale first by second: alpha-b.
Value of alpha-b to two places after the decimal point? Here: 1.00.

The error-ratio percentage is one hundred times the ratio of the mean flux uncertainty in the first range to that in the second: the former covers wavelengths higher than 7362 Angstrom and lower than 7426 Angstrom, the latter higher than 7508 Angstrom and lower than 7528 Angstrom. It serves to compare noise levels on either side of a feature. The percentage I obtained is 95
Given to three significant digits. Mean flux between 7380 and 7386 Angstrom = 67.5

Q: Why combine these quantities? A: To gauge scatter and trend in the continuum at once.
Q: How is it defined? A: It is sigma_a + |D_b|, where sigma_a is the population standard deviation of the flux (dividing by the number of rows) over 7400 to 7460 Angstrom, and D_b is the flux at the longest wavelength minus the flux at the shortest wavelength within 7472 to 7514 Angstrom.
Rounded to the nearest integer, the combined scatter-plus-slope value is 11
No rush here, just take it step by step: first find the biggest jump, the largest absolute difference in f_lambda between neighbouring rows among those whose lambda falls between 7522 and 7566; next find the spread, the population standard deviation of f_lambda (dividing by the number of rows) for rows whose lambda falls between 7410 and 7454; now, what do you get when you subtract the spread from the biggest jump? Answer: 4.8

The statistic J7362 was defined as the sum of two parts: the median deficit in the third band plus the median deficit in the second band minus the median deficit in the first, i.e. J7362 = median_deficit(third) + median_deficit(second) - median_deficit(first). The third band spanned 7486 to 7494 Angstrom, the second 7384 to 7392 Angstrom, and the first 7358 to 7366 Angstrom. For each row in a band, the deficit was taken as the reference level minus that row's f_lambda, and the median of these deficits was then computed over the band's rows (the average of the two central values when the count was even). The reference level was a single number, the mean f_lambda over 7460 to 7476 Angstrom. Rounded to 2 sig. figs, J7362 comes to 3.9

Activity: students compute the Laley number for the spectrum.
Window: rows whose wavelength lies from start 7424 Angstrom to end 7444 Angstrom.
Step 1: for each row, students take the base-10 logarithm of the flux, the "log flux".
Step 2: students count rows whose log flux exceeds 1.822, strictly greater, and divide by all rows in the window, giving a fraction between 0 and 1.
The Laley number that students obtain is 0.40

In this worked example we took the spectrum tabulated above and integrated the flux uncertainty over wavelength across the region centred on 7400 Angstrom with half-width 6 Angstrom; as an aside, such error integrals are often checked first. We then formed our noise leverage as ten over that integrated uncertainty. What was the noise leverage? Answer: 0.79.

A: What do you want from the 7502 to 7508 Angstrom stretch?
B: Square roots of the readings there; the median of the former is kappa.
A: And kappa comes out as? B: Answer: 8.13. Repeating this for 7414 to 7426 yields 8.08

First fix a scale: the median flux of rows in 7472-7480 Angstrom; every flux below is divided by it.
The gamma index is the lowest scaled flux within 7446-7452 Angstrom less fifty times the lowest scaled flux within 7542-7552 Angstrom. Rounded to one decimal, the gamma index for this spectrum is -47.6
